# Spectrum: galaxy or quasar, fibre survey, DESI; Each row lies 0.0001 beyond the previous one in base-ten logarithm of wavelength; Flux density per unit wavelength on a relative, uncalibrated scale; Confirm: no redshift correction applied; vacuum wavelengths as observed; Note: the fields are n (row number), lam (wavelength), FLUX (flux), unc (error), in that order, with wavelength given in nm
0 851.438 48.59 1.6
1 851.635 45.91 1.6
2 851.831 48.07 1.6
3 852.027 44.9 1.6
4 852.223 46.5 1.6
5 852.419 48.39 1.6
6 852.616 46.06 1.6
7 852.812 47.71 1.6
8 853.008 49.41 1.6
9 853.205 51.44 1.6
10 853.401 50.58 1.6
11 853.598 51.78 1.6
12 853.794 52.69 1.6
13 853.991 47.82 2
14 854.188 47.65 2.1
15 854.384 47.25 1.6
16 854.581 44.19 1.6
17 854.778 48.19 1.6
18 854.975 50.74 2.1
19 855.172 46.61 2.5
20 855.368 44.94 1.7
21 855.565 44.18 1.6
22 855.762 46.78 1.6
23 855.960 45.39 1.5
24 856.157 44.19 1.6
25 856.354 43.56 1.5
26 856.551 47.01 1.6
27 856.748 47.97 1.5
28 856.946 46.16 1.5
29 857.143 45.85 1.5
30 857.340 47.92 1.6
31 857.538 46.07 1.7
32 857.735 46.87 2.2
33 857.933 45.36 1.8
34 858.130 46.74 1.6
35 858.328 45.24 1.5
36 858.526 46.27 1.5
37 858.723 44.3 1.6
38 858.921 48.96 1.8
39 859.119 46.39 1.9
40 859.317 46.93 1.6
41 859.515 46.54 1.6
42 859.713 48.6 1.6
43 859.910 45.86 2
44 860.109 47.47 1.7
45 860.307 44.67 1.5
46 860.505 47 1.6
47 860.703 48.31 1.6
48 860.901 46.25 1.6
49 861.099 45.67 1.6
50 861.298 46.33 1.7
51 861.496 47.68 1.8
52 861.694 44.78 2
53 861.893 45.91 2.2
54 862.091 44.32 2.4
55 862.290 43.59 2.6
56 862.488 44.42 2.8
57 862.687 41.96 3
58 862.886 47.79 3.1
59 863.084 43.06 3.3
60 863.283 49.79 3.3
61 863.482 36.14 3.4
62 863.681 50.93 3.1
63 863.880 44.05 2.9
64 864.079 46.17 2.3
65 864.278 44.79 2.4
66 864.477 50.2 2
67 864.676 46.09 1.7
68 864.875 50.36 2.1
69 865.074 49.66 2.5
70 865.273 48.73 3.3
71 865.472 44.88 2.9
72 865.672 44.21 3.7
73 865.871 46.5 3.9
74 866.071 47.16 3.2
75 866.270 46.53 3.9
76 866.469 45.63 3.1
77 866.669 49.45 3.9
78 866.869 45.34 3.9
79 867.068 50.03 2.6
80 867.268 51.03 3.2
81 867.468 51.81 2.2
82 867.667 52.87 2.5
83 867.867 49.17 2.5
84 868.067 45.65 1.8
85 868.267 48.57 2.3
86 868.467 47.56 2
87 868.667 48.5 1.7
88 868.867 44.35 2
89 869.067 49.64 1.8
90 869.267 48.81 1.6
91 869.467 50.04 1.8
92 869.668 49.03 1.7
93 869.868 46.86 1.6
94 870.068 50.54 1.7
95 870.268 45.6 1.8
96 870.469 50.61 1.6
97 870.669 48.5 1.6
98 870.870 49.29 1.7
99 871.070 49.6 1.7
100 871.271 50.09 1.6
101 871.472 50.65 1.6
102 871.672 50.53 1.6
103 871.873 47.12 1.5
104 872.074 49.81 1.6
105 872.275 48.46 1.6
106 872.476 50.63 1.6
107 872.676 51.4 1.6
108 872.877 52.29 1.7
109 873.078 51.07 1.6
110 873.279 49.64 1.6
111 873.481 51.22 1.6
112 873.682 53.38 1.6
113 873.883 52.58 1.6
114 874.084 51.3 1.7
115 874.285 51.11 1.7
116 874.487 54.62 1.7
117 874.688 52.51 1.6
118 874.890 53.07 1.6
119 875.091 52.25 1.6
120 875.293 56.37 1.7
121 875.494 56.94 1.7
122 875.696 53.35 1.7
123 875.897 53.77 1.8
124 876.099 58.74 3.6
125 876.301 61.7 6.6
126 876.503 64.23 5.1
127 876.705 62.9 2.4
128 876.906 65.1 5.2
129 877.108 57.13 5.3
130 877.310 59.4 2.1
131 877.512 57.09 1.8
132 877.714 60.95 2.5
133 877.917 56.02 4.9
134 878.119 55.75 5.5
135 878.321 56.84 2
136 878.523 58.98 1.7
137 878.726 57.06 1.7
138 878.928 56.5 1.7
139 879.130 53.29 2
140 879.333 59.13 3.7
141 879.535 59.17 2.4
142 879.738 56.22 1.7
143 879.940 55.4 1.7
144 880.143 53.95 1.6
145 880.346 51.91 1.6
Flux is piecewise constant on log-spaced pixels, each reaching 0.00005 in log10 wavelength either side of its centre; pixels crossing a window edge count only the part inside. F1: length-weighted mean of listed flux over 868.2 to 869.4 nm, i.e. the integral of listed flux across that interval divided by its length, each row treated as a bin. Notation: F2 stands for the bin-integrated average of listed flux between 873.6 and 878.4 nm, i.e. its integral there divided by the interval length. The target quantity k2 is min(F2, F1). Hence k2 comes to 48.0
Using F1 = 48.0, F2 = 56.6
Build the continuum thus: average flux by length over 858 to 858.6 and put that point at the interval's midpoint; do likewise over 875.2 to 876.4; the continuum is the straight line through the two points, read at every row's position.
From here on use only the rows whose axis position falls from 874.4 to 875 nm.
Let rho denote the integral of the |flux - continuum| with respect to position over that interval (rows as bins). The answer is 1.7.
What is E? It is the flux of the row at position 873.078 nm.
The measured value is 51.07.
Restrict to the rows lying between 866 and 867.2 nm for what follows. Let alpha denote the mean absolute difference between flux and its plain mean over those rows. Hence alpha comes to 1.6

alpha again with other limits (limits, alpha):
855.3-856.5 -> 0.9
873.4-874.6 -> 1.2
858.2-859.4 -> 1.1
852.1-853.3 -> 1.5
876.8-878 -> 2.5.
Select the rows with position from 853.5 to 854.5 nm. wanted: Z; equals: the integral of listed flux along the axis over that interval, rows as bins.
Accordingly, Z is 49.4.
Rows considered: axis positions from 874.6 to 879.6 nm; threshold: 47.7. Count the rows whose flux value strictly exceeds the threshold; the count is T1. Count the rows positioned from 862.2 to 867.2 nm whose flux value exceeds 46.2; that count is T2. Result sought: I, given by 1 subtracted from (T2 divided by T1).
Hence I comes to -0.5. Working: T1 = 25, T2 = 12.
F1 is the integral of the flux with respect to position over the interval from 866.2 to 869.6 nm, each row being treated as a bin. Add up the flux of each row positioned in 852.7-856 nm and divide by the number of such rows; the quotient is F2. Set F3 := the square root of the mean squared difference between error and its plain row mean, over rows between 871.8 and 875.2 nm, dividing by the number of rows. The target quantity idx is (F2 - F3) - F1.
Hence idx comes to -117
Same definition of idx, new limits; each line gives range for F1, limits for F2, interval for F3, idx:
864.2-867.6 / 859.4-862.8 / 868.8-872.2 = -117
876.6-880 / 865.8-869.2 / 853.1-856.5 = -150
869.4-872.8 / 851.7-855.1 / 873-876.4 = -121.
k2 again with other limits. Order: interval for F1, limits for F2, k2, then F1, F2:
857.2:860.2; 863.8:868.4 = 46.6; 46.6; 47.8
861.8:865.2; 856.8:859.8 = 45.9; 45.9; 46.5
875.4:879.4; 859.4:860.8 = 46.9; 58.2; 46.9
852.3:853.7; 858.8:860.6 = 46.9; 49.3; 46.9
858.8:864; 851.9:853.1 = 45.9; 45.9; 47.2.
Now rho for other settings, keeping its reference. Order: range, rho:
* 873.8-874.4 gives 2.4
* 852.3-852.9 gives 2.9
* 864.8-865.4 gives 0.6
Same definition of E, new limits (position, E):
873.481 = 51.22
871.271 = 50.09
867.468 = 51.81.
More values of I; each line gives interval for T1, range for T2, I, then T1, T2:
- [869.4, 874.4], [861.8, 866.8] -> -0.5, 22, 11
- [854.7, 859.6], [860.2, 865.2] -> 1.2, 5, 11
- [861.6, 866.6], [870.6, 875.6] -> 2.6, 7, 25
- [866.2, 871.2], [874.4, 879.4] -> 0.5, 17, 25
